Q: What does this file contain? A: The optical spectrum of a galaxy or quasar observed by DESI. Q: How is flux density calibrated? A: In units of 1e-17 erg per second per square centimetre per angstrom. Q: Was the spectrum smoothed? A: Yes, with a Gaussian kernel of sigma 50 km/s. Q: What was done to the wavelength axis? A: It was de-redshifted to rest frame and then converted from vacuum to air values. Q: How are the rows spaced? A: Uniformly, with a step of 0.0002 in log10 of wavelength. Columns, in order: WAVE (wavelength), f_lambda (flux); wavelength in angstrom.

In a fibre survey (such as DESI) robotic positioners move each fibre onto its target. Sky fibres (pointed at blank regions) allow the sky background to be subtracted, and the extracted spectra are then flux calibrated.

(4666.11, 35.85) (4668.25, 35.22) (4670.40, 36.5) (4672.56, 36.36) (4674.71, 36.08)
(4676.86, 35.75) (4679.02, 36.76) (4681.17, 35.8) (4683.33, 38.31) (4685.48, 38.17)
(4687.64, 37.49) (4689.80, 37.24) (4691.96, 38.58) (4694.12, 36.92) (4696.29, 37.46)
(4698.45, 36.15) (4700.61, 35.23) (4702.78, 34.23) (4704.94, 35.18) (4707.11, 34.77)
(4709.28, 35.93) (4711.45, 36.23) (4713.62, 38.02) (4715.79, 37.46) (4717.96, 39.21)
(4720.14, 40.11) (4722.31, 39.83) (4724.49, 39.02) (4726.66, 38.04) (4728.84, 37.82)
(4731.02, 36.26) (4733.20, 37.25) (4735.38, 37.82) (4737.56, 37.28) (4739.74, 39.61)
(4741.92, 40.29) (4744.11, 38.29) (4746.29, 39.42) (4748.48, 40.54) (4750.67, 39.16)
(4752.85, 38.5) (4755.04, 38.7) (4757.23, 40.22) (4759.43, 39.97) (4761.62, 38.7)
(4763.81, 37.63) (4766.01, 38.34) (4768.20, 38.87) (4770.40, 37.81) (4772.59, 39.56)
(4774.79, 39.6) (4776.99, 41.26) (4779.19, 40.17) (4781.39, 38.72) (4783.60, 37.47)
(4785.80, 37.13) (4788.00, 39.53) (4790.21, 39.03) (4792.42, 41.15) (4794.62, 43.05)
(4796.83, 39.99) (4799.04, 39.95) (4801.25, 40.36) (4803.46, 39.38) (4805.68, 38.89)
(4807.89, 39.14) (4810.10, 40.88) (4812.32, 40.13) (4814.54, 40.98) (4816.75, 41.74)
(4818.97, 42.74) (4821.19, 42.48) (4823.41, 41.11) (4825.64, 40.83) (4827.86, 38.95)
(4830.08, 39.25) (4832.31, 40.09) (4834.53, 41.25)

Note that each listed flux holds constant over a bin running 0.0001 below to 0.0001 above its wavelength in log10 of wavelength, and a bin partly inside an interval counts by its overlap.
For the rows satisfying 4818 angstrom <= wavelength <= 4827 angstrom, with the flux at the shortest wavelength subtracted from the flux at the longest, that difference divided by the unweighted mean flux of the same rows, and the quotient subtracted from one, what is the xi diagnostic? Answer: 1.05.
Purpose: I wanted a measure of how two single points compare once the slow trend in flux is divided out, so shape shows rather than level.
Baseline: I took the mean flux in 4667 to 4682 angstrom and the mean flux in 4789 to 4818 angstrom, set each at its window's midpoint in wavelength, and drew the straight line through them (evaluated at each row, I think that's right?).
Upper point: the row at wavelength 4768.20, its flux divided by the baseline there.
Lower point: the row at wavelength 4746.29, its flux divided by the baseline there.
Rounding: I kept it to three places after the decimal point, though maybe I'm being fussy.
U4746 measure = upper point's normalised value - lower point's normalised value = -0.033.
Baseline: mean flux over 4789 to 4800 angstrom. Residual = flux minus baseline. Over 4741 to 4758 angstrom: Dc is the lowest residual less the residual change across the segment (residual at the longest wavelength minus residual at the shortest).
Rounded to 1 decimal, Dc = -2.3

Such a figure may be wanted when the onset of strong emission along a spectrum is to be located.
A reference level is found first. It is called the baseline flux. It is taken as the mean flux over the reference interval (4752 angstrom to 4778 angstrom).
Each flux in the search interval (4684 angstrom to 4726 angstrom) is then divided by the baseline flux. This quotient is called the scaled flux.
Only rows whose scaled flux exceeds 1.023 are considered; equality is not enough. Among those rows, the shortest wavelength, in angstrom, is 4720.14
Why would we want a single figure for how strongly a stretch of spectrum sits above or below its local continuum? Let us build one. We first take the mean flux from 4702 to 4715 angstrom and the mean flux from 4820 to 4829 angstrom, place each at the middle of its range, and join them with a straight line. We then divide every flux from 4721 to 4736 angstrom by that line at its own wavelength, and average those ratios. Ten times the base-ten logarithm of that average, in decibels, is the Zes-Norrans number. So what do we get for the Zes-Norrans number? 0.16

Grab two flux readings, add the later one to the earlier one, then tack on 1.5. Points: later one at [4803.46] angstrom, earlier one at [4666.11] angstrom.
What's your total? 76.7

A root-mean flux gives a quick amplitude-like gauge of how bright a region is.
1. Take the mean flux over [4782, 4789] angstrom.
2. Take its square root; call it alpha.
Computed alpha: 6.17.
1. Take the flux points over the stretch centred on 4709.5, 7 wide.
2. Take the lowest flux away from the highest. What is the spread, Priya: 1.5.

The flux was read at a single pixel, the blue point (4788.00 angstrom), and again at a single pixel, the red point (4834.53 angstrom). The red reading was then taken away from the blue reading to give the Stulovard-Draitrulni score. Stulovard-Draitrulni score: -1.7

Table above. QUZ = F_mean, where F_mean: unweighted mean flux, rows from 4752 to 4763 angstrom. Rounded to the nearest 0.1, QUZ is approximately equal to 39.2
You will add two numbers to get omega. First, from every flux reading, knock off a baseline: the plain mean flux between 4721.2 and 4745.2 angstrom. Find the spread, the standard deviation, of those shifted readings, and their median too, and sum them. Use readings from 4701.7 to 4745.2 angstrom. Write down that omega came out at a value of 1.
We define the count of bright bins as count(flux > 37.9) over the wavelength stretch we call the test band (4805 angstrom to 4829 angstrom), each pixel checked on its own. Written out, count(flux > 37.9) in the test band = 11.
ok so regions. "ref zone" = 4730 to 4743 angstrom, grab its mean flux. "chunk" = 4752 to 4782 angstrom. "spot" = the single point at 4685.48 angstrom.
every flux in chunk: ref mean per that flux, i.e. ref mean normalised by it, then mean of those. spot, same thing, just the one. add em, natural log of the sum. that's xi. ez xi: 0.679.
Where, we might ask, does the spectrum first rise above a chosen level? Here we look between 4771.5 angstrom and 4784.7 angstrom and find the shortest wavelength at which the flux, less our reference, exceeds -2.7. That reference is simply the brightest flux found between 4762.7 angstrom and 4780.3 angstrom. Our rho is 4772.59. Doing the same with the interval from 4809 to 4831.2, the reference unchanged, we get 4810.10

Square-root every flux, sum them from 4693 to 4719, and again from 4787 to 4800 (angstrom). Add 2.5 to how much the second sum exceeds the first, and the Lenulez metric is -32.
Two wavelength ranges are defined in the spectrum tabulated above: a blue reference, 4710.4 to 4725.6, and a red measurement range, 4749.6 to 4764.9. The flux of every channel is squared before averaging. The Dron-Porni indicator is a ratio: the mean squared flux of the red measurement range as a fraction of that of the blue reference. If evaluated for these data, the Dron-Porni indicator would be 1.02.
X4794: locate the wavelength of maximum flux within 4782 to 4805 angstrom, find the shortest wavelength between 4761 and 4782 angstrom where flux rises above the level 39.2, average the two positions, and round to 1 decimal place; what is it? 4783.6 angstrom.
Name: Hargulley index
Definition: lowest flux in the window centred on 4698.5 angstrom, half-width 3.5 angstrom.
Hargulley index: 35.23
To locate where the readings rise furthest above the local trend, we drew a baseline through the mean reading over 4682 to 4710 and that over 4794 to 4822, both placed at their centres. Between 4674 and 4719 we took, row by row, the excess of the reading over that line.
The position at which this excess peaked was 4683.33 angstrom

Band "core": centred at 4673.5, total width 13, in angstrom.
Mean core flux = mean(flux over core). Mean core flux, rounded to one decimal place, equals 36.1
